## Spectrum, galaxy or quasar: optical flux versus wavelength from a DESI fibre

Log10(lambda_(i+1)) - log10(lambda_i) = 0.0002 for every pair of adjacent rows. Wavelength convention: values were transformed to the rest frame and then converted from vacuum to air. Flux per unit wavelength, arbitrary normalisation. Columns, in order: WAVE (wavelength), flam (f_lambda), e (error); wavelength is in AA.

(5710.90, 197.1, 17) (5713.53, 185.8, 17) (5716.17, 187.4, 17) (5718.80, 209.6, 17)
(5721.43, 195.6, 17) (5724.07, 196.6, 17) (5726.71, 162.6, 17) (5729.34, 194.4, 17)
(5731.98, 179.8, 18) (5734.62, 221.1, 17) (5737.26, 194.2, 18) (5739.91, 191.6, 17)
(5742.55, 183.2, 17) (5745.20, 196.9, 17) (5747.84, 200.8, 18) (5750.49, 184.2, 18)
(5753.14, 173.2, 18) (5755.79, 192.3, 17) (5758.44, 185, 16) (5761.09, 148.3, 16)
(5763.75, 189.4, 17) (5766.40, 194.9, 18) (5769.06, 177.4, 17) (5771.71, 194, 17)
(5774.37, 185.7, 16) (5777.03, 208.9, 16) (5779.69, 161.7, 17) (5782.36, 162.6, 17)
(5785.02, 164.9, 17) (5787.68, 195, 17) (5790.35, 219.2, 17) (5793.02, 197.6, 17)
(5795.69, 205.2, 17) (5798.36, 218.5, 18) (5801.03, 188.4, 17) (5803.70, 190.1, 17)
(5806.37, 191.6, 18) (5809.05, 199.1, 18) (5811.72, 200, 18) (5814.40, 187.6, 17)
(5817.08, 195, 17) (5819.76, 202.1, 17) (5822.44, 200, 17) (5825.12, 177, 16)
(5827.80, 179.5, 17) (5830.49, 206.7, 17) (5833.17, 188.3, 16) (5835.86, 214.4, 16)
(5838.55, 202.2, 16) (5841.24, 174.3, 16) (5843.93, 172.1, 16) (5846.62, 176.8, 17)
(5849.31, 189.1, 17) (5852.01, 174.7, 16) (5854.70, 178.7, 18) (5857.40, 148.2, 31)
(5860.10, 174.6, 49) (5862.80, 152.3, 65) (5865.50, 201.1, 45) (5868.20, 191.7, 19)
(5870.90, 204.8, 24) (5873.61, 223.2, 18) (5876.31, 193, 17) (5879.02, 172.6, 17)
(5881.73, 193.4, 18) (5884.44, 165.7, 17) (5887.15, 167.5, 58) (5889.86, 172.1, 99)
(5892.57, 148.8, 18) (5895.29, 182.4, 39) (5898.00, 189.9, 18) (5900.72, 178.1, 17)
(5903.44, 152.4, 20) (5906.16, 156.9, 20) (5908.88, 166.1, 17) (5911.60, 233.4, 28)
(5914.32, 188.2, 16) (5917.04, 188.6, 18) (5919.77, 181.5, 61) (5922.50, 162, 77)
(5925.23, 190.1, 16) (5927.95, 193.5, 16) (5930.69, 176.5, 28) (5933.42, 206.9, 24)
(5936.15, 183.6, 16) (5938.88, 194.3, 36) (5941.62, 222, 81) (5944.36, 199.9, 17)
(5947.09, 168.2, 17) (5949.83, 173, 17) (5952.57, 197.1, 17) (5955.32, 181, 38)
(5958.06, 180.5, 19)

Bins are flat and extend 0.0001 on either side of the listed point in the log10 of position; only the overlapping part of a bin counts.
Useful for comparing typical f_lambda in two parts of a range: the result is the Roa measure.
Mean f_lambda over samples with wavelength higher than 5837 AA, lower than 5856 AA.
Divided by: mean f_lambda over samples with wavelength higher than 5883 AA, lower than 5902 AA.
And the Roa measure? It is 1.05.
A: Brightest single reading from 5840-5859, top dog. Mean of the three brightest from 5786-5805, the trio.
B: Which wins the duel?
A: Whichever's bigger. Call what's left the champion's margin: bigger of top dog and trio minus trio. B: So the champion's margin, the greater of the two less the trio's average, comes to 0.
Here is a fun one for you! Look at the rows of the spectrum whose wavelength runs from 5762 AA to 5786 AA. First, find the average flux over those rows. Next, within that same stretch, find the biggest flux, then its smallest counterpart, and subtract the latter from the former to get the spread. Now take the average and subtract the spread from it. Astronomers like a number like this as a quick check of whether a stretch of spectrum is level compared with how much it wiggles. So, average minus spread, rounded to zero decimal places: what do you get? 135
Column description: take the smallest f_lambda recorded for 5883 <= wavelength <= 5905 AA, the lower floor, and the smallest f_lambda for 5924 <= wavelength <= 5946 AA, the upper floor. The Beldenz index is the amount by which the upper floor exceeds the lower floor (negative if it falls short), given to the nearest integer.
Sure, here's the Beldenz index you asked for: 28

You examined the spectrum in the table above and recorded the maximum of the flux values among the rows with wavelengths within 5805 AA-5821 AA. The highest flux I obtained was 202.1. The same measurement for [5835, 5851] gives 214.4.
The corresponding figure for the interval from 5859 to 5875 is 223.2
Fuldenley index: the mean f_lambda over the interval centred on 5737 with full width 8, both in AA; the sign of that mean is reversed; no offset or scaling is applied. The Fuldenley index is -202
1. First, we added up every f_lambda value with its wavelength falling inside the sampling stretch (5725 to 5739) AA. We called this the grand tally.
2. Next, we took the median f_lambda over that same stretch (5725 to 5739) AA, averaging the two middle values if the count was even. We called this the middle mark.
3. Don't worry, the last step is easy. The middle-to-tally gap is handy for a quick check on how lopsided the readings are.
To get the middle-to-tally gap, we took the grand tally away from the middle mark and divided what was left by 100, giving -7.6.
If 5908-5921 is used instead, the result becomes -7.7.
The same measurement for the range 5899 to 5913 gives -7.2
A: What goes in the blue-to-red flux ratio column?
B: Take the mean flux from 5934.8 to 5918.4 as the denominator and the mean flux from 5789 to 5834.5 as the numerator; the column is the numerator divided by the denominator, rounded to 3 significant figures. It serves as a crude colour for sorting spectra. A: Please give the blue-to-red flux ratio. 1.06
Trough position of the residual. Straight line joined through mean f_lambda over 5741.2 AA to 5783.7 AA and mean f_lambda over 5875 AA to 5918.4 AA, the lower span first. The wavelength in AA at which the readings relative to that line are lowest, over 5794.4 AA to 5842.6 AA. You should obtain 5841.24 AA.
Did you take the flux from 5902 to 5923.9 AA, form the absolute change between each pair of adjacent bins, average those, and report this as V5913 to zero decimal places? 22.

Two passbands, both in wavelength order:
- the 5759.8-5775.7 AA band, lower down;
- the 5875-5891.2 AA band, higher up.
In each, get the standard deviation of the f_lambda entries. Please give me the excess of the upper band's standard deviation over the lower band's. -5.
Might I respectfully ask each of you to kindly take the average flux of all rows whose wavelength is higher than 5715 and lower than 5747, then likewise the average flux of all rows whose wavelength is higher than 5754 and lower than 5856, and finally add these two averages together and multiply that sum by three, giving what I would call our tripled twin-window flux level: 1146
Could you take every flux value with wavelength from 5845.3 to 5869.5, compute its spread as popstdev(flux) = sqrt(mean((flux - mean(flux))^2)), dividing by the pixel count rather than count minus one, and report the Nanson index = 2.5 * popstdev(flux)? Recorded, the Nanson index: 41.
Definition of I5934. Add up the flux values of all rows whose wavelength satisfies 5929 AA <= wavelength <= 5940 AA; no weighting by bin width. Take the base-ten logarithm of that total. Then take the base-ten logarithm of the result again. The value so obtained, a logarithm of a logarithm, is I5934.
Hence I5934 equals 0.460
